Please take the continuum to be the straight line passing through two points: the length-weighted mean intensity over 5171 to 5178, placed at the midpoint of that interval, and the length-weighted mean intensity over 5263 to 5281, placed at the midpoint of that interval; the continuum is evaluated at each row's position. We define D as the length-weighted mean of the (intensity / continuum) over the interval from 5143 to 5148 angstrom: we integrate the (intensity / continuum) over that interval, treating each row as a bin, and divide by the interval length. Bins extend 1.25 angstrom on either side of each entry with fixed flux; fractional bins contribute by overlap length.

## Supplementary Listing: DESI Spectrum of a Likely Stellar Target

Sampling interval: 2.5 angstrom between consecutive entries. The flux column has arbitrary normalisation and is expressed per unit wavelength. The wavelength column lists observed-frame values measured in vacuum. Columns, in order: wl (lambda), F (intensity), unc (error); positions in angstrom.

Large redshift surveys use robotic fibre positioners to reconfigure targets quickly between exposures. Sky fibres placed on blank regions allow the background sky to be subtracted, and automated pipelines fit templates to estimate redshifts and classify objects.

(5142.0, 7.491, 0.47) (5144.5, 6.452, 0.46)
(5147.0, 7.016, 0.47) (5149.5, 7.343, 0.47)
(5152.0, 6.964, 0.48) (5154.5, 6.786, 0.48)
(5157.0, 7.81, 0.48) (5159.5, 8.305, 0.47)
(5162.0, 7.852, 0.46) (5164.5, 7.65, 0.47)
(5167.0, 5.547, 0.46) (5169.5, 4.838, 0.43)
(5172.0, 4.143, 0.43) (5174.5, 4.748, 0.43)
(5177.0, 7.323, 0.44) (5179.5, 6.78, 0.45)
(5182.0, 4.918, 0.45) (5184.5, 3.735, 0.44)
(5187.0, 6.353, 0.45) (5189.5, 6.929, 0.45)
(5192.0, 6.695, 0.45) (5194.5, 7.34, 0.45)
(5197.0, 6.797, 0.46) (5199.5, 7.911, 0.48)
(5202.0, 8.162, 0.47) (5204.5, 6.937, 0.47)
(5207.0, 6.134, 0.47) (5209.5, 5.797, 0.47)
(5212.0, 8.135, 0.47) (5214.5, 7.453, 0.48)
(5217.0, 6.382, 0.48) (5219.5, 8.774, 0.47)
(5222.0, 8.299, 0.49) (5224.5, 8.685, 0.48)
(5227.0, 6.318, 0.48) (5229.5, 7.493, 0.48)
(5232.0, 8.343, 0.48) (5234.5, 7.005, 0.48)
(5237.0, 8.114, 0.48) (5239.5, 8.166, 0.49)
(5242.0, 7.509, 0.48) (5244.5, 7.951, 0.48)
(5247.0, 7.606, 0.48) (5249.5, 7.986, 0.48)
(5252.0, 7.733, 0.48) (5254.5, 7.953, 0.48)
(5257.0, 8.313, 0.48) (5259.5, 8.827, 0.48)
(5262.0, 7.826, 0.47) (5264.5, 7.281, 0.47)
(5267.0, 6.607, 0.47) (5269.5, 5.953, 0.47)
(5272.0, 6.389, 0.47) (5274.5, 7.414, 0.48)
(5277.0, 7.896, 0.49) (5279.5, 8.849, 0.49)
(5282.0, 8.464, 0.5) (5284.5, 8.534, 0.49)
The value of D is 1.40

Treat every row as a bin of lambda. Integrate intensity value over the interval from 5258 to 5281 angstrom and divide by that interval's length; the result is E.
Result 7.5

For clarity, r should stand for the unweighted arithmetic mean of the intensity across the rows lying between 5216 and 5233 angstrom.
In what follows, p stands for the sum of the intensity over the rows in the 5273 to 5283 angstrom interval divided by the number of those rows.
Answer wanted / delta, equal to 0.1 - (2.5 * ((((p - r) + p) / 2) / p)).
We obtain -1.21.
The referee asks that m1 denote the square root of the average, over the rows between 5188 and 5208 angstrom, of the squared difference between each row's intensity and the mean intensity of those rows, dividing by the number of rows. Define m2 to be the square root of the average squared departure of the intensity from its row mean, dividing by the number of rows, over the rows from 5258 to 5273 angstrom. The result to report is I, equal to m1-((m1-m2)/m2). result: 0.98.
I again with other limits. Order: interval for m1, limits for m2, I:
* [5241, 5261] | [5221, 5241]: 0.87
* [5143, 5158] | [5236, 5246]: -0.23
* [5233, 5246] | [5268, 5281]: 1.02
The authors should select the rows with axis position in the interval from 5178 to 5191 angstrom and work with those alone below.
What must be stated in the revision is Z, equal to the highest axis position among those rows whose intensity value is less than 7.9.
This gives 5189.5 angstrom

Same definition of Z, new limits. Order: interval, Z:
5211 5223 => 5217.0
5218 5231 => 5229.5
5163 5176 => 5174.5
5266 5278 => 5277.0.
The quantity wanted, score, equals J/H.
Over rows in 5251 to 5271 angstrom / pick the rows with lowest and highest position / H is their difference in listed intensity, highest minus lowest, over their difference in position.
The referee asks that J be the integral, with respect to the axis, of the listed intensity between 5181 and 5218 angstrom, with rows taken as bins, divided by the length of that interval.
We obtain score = -65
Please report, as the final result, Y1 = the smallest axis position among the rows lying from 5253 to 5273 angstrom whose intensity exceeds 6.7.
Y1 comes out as 5254.5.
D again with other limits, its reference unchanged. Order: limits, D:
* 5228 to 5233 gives 1.21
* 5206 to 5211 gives 1.01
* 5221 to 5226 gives 1.33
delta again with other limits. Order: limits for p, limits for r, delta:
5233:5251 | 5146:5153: -1.26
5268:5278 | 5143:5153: -1.14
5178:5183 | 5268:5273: -1.08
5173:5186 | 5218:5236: -0.62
